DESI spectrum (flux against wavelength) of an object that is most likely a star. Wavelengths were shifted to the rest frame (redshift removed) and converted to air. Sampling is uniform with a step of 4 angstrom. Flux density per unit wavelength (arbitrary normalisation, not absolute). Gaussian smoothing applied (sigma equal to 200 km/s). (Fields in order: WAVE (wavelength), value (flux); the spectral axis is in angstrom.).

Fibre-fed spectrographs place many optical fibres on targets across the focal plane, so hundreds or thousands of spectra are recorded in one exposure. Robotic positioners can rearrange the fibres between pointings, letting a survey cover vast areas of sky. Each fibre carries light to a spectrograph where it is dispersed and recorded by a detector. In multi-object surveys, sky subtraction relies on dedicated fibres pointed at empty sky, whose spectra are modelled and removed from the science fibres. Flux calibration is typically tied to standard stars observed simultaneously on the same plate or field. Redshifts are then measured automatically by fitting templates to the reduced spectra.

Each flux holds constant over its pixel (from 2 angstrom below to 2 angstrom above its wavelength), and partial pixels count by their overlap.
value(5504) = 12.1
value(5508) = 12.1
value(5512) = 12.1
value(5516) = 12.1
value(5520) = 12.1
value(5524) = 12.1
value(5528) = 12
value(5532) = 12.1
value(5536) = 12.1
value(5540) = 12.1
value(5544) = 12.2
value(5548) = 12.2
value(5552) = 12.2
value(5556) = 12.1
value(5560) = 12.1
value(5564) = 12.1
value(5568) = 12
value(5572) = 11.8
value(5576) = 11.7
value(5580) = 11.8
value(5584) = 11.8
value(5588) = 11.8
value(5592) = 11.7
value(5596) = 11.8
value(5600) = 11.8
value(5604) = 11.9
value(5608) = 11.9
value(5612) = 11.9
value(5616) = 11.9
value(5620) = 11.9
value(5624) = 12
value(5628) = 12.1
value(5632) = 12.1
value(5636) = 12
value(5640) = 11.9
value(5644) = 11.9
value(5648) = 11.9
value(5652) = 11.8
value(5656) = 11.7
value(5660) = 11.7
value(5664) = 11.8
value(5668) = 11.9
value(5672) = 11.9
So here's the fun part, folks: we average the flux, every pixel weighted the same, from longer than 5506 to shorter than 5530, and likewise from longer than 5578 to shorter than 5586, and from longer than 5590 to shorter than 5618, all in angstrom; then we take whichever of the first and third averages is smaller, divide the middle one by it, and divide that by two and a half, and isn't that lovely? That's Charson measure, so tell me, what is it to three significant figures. 0.399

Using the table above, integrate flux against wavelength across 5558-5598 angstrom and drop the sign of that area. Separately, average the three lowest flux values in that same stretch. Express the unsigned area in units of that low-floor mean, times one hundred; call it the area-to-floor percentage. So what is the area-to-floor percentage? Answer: 4043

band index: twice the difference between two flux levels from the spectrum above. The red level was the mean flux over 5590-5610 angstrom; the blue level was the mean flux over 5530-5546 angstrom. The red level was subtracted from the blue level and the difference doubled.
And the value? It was 0.61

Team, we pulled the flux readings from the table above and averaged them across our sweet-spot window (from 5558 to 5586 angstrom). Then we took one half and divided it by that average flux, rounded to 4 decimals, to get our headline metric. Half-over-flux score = 0.0420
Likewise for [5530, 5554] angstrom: 0.0412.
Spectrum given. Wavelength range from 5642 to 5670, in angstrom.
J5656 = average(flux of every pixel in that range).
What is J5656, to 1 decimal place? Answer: 11.8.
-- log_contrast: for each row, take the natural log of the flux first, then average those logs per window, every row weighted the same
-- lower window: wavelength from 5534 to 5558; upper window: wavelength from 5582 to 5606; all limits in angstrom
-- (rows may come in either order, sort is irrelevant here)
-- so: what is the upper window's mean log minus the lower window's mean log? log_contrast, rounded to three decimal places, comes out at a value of -0.029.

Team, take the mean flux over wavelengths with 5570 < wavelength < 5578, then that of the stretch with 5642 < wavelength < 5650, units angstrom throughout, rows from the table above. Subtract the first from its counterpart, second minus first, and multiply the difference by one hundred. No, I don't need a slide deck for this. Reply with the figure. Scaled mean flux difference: 15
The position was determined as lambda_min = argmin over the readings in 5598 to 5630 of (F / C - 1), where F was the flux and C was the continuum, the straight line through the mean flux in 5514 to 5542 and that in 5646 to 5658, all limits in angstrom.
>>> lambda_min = 5600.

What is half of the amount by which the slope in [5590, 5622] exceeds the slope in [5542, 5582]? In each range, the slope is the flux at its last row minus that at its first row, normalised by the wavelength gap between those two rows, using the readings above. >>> 0.0091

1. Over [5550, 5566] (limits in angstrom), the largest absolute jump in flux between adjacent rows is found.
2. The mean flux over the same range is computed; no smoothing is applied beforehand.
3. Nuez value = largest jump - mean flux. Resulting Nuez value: -12.0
